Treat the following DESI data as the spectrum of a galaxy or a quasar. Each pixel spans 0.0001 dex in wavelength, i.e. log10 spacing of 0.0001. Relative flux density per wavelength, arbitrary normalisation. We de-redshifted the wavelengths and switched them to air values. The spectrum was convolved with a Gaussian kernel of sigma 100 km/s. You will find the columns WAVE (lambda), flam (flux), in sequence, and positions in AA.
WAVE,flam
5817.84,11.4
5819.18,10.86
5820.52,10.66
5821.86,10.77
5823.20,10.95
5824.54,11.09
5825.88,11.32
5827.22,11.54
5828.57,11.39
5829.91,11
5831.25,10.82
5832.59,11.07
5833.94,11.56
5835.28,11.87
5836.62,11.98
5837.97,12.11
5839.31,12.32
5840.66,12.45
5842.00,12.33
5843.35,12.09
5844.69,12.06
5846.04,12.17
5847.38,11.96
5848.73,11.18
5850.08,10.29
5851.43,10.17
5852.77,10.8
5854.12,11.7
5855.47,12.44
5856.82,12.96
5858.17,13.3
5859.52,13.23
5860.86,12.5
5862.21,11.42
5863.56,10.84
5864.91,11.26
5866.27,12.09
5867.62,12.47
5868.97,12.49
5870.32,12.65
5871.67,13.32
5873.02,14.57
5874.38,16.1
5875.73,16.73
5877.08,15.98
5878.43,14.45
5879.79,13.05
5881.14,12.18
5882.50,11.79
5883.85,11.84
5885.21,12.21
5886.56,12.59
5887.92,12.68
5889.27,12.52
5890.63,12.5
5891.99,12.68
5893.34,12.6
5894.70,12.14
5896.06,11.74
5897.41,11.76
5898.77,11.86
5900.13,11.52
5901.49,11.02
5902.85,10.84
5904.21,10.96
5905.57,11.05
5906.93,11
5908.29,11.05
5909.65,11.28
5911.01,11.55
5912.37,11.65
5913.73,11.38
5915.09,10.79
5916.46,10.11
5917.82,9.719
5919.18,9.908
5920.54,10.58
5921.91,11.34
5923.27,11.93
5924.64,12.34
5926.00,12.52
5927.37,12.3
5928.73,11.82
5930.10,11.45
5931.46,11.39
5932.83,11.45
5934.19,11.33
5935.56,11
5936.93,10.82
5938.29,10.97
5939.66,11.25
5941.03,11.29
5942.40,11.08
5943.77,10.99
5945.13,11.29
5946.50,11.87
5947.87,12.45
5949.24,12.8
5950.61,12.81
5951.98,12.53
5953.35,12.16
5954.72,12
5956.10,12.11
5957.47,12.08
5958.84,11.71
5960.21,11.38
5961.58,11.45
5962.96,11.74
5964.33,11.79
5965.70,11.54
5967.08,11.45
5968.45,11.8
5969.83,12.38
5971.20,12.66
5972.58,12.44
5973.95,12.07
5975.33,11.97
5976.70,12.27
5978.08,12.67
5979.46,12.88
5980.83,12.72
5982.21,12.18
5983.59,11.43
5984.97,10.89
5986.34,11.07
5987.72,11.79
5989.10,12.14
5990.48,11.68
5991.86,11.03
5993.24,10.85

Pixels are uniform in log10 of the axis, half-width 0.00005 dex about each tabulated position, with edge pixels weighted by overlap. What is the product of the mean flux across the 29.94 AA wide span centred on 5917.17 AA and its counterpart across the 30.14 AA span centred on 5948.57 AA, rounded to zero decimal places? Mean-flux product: 131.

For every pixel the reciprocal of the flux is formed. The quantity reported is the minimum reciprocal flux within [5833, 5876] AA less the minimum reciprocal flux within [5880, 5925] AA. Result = -0.0191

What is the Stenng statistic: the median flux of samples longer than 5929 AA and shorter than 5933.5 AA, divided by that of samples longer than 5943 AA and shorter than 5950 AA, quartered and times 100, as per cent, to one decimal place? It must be 24.1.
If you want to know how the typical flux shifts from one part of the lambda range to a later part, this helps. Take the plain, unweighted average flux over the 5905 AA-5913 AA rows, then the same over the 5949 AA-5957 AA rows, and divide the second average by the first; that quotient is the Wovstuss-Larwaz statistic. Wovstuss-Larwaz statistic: 1.10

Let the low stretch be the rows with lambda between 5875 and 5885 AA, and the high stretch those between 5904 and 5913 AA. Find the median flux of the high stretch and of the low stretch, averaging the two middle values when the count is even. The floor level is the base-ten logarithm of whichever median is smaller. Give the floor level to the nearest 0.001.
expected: 1.043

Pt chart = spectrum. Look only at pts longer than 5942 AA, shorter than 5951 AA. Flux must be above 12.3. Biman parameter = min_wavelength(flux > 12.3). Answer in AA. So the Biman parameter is 5947.87 AA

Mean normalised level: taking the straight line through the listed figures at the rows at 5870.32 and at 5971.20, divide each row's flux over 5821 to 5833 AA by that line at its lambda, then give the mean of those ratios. 0.88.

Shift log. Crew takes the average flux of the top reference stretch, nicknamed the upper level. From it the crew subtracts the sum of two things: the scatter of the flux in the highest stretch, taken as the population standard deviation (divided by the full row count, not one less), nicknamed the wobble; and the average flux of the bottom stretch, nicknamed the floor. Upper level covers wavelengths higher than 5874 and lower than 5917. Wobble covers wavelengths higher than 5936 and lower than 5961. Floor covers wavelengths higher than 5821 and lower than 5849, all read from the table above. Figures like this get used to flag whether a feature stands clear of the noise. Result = 0.0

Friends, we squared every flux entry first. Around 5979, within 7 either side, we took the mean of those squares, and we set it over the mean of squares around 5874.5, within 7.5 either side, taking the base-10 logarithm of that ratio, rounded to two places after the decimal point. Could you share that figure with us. -0.13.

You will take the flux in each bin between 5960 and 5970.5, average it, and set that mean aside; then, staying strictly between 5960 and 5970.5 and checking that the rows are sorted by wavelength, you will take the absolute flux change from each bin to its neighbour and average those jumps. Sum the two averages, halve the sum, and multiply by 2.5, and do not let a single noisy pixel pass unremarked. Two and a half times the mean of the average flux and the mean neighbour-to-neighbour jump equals 14.9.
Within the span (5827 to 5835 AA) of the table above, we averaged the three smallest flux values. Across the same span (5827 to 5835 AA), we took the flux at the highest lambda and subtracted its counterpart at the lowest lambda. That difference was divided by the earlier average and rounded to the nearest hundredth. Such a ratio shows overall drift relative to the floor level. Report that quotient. 0.00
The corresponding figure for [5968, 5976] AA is 0.01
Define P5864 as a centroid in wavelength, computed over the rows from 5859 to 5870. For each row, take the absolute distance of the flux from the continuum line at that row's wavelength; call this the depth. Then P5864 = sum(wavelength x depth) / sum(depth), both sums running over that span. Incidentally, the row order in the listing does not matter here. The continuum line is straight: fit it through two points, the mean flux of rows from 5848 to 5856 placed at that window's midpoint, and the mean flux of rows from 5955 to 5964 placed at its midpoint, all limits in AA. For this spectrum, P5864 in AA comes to 5863.9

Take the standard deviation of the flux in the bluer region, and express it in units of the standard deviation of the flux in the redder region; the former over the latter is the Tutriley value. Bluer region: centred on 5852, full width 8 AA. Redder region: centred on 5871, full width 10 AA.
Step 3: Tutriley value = 0.5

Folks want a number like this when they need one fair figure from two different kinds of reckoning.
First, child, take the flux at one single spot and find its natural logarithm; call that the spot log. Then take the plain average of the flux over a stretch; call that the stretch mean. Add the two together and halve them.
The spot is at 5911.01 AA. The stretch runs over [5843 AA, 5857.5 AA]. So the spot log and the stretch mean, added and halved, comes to 7.03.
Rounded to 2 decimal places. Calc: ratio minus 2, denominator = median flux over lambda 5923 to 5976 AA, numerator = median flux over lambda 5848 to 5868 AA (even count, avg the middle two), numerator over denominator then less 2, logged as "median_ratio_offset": -1.01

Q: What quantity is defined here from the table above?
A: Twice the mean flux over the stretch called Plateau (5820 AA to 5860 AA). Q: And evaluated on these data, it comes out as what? 23.3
